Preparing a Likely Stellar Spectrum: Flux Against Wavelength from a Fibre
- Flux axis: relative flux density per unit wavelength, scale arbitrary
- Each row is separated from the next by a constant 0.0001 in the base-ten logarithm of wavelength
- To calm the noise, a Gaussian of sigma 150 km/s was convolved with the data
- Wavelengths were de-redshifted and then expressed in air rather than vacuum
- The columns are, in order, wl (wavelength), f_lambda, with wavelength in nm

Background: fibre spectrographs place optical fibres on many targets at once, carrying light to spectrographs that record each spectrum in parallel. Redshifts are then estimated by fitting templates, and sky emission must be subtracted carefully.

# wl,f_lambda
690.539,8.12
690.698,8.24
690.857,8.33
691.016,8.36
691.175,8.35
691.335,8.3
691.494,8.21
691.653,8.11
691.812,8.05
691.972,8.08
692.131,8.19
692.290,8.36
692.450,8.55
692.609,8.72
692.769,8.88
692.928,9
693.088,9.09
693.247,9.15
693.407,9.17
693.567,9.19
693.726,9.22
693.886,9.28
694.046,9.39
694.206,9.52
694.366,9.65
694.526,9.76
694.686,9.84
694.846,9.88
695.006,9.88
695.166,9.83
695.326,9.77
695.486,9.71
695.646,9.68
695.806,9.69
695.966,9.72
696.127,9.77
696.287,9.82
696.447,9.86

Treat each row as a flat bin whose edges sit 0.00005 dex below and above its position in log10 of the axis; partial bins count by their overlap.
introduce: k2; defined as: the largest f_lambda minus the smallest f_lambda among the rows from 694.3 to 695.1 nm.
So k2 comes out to 0.23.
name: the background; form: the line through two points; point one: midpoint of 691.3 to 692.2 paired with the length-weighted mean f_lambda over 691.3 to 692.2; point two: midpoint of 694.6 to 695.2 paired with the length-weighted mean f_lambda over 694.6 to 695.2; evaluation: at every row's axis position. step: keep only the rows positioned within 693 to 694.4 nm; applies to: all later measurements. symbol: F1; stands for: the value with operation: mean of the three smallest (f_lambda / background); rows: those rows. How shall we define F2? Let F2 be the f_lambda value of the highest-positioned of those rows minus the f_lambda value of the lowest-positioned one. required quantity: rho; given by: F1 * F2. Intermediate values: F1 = 0.999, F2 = 0.56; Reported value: 0.56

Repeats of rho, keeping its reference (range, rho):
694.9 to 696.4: -0.06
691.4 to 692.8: 0.66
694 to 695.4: 0.37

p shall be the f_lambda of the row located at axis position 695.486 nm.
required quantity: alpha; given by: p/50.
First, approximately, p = 9.71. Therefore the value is 0.194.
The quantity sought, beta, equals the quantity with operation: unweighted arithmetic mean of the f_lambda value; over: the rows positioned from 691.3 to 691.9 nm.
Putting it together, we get 8.2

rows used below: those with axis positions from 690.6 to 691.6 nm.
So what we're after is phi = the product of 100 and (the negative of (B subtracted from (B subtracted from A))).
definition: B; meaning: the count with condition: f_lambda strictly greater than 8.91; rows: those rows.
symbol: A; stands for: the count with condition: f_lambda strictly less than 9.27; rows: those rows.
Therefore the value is -600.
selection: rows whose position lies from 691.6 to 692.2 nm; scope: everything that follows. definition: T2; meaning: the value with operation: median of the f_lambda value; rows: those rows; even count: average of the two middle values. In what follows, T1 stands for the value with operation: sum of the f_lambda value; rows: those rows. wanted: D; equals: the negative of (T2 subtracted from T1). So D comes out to -24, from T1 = 32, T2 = 8.1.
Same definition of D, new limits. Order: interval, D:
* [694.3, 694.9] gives -29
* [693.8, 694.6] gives -38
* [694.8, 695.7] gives -49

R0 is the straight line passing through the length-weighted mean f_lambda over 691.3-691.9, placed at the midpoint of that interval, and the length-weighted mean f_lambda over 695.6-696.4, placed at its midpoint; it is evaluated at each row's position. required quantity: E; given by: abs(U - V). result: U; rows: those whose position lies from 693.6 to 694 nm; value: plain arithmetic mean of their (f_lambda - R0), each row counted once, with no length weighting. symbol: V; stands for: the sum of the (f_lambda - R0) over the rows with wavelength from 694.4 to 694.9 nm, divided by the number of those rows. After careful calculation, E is 0.26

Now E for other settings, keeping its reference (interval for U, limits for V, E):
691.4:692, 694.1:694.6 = 0.58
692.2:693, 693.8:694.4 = 0.21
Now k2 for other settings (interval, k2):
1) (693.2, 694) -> 0.13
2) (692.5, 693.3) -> 0.43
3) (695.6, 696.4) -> 0.14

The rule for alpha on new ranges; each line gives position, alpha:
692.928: 0.180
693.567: 0.184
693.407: 0.183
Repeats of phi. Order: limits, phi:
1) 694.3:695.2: 1200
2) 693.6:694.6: 1100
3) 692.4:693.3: 0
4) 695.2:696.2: 1200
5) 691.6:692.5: -600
